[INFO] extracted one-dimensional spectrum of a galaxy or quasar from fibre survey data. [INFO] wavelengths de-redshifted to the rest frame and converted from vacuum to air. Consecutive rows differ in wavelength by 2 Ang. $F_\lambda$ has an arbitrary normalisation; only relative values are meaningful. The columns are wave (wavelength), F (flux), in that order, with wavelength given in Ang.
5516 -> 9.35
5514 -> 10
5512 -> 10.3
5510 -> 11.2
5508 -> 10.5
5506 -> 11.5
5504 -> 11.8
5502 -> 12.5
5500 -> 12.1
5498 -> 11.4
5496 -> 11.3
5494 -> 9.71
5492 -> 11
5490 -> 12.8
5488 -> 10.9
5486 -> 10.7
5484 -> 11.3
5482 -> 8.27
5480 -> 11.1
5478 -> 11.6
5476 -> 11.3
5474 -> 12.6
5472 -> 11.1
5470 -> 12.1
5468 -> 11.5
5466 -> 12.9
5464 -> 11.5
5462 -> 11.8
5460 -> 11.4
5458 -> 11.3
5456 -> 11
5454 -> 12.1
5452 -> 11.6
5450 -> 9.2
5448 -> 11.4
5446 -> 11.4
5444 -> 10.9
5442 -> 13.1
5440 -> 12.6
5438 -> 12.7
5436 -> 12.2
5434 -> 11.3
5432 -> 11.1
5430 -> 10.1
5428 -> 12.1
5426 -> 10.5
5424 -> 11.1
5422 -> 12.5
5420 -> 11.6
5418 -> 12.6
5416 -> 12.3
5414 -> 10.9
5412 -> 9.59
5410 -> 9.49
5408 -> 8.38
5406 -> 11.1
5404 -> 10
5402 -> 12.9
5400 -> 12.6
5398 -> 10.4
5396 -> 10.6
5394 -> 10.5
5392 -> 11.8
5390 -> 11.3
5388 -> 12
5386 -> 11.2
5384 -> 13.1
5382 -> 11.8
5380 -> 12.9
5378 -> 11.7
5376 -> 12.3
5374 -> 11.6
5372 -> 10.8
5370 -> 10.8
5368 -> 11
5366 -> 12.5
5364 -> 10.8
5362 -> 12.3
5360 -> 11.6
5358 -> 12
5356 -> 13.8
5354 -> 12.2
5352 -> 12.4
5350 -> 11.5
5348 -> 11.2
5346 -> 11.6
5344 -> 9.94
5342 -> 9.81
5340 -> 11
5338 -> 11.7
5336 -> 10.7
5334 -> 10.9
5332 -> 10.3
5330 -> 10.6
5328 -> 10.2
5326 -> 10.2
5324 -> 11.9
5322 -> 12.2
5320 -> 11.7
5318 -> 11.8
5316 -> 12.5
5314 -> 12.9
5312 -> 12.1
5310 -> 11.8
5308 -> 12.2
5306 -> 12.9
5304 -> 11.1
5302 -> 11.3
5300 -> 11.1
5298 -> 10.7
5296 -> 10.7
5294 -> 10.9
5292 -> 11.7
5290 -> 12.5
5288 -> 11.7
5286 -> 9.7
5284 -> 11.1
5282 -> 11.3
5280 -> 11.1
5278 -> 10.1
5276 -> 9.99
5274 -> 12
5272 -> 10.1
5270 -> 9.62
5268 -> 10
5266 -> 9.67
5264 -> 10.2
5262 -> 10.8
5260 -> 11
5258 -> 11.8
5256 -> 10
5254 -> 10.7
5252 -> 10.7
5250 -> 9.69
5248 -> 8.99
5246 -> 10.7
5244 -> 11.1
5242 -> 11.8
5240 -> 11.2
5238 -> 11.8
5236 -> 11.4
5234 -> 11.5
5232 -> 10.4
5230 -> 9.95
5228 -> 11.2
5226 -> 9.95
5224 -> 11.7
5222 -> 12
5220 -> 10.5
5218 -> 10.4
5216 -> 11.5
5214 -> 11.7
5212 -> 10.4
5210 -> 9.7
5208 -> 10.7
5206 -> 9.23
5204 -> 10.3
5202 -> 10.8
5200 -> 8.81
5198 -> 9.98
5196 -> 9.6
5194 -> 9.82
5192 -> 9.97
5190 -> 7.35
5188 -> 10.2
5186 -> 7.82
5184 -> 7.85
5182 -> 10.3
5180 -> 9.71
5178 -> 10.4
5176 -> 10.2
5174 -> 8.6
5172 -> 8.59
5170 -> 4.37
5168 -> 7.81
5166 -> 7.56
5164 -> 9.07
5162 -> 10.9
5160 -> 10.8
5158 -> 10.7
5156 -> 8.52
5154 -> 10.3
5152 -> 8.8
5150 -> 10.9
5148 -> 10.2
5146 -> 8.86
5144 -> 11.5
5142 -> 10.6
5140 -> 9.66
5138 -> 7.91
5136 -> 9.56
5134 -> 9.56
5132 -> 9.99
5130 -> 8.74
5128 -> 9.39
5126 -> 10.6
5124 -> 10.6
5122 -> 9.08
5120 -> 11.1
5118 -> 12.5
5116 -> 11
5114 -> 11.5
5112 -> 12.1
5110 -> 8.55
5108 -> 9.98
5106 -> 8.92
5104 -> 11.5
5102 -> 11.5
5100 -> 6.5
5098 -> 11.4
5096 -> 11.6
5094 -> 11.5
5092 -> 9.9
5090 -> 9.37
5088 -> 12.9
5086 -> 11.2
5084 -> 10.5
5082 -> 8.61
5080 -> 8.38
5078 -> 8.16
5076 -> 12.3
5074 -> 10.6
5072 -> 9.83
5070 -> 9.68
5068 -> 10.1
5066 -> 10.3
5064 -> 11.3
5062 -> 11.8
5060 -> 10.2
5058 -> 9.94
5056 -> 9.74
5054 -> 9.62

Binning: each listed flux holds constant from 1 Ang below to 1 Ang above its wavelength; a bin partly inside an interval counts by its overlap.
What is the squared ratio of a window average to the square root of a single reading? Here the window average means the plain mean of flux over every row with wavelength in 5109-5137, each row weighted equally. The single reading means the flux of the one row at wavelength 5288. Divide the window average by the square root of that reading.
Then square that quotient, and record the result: 9.1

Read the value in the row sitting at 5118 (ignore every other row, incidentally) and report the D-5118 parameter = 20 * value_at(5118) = 250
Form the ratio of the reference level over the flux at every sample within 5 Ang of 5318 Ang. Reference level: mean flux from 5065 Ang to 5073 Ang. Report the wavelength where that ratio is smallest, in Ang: 5314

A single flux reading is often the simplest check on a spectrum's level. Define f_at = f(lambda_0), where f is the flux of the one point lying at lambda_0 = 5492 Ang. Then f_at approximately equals 11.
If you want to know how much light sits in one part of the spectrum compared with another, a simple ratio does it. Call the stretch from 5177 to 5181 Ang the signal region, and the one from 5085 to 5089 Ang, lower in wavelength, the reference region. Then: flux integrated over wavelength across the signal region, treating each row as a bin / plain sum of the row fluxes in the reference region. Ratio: 1.7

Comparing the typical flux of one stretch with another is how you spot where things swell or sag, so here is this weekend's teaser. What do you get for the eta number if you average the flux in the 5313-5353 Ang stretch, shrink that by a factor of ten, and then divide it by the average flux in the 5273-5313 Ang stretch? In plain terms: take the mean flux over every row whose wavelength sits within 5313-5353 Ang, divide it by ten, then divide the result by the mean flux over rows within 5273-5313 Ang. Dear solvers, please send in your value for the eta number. 0.100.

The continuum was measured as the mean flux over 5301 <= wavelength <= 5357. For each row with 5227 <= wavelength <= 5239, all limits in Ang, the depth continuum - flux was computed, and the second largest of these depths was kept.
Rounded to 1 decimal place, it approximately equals 1.1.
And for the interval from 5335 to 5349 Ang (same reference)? 1.6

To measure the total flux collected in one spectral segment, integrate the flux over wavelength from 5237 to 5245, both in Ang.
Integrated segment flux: 92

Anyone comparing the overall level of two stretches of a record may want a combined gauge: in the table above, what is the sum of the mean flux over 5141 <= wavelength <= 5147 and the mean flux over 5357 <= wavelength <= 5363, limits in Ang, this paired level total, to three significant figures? 22.3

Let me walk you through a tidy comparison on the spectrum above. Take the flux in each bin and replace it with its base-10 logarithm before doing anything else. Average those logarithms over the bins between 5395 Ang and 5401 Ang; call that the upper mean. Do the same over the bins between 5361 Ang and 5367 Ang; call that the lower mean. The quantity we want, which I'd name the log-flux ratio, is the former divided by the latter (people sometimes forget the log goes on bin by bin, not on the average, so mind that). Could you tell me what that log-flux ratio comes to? 0.98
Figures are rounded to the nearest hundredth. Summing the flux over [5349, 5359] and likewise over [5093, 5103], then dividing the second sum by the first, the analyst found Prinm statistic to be 0.85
